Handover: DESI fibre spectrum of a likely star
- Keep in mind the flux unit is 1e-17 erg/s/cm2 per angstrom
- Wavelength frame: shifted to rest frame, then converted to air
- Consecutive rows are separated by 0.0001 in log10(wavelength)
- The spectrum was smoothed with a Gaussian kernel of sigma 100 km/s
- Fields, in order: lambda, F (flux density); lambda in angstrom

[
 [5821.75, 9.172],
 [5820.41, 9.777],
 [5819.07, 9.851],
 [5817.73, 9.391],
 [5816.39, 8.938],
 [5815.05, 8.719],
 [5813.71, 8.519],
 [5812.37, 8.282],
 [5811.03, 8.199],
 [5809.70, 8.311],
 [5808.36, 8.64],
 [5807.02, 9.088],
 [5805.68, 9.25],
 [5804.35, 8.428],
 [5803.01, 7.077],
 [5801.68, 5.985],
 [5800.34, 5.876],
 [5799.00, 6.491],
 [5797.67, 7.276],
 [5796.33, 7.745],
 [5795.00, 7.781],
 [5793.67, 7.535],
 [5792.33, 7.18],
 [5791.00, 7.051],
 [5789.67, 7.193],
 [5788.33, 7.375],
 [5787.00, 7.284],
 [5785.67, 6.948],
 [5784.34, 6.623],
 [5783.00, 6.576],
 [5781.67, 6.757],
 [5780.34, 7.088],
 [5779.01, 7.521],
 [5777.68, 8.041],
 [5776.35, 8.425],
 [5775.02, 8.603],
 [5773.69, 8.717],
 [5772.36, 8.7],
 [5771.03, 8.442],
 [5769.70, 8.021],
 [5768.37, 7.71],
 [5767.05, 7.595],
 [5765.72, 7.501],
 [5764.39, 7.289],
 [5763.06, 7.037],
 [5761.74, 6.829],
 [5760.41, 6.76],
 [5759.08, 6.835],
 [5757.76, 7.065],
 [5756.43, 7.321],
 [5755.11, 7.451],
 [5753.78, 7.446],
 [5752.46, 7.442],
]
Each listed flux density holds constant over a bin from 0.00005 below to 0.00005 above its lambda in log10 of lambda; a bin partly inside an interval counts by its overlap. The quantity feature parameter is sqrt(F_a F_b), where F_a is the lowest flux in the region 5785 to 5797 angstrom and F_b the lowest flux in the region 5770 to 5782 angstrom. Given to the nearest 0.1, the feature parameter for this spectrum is 6.9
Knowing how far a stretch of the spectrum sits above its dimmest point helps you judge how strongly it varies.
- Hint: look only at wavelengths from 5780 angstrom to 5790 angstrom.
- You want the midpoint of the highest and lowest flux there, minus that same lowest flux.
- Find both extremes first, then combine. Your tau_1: 0.40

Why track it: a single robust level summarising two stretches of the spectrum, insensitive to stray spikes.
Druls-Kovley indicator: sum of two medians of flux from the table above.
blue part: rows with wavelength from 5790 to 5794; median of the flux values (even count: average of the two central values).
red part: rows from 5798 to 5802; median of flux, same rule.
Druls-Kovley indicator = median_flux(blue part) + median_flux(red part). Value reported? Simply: 13.2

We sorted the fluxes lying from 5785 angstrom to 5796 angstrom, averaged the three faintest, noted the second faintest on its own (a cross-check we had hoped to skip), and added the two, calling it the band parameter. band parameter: 14.1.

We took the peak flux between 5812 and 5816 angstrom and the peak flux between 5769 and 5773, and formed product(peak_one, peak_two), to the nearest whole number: 76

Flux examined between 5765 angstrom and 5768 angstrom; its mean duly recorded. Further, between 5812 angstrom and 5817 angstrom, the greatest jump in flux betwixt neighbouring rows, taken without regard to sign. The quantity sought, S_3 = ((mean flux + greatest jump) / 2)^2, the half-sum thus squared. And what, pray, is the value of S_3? 15.2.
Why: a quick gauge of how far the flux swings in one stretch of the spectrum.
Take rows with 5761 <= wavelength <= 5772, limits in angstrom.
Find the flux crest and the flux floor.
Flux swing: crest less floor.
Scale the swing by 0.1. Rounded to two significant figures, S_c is 0.16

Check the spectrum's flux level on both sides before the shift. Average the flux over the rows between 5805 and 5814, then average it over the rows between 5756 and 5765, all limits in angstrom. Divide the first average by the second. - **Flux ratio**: 1.23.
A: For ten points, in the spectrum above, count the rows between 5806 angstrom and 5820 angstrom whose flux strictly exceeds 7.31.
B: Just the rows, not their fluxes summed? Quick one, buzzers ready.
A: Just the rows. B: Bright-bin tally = 10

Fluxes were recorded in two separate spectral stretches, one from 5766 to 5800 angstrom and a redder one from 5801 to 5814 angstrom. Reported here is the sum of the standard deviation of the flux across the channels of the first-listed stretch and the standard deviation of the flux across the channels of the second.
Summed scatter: 1.6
